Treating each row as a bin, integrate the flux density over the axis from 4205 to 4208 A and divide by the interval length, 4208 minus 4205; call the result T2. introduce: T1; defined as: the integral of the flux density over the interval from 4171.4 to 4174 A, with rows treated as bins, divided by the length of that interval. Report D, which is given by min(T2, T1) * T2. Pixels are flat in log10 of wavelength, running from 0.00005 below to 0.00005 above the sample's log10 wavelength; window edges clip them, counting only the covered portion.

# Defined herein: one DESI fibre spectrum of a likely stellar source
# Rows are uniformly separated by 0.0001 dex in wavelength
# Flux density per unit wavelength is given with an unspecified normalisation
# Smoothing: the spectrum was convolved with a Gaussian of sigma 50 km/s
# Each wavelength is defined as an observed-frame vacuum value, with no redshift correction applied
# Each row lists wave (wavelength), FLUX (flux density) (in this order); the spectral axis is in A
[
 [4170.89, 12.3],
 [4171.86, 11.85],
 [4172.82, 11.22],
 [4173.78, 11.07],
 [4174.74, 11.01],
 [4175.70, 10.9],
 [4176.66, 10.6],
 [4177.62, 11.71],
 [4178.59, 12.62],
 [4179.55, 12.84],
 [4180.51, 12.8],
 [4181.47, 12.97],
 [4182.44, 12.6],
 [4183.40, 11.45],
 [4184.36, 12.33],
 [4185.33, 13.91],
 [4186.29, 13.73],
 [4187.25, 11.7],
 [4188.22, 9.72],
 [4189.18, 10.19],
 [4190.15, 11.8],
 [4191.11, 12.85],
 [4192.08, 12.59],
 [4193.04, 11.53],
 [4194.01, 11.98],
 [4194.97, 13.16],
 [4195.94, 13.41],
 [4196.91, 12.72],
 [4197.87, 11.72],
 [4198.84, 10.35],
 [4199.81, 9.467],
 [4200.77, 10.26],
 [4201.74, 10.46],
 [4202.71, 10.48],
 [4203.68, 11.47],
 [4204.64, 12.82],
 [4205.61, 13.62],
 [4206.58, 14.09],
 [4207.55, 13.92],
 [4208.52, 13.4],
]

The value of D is 158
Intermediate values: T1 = 11.4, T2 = 13.8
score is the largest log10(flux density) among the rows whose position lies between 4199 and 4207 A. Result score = 1.149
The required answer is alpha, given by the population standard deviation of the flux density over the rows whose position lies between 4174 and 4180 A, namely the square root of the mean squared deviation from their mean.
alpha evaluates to 0.9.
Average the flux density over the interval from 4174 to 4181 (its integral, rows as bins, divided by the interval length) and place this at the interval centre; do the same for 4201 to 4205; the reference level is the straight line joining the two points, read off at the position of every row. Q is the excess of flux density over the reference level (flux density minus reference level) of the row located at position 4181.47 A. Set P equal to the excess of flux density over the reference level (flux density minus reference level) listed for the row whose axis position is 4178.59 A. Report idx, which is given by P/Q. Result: 1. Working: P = 0.9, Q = 1.3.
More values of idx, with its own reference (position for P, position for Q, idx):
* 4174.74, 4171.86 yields 19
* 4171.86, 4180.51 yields 0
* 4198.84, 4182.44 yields -1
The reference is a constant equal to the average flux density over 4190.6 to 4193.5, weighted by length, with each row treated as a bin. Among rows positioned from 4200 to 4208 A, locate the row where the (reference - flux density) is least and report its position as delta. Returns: 4206.58 A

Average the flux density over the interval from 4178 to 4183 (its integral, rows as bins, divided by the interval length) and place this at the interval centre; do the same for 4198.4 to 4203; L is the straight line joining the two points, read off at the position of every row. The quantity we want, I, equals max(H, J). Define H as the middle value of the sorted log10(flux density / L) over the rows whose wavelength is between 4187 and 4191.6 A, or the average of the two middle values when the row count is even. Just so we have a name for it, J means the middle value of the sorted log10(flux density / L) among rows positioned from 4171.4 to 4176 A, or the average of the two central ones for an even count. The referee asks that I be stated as -0.01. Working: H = -0.01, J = -0.086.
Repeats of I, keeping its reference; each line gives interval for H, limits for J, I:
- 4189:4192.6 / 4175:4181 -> 0.03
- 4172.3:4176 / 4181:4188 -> 0.00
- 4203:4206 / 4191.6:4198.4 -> 0.12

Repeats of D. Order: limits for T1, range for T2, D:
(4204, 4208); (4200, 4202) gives 105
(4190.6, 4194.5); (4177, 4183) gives 154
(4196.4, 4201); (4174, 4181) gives 129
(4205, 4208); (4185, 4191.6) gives 143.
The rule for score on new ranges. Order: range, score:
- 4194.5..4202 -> 1.127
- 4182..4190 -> 1.143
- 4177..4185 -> 1.113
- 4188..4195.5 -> 1.119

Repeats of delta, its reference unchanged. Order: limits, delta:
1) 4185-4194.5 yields 4185.33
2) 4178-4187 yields 4185.33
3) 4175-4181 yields 4179.55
